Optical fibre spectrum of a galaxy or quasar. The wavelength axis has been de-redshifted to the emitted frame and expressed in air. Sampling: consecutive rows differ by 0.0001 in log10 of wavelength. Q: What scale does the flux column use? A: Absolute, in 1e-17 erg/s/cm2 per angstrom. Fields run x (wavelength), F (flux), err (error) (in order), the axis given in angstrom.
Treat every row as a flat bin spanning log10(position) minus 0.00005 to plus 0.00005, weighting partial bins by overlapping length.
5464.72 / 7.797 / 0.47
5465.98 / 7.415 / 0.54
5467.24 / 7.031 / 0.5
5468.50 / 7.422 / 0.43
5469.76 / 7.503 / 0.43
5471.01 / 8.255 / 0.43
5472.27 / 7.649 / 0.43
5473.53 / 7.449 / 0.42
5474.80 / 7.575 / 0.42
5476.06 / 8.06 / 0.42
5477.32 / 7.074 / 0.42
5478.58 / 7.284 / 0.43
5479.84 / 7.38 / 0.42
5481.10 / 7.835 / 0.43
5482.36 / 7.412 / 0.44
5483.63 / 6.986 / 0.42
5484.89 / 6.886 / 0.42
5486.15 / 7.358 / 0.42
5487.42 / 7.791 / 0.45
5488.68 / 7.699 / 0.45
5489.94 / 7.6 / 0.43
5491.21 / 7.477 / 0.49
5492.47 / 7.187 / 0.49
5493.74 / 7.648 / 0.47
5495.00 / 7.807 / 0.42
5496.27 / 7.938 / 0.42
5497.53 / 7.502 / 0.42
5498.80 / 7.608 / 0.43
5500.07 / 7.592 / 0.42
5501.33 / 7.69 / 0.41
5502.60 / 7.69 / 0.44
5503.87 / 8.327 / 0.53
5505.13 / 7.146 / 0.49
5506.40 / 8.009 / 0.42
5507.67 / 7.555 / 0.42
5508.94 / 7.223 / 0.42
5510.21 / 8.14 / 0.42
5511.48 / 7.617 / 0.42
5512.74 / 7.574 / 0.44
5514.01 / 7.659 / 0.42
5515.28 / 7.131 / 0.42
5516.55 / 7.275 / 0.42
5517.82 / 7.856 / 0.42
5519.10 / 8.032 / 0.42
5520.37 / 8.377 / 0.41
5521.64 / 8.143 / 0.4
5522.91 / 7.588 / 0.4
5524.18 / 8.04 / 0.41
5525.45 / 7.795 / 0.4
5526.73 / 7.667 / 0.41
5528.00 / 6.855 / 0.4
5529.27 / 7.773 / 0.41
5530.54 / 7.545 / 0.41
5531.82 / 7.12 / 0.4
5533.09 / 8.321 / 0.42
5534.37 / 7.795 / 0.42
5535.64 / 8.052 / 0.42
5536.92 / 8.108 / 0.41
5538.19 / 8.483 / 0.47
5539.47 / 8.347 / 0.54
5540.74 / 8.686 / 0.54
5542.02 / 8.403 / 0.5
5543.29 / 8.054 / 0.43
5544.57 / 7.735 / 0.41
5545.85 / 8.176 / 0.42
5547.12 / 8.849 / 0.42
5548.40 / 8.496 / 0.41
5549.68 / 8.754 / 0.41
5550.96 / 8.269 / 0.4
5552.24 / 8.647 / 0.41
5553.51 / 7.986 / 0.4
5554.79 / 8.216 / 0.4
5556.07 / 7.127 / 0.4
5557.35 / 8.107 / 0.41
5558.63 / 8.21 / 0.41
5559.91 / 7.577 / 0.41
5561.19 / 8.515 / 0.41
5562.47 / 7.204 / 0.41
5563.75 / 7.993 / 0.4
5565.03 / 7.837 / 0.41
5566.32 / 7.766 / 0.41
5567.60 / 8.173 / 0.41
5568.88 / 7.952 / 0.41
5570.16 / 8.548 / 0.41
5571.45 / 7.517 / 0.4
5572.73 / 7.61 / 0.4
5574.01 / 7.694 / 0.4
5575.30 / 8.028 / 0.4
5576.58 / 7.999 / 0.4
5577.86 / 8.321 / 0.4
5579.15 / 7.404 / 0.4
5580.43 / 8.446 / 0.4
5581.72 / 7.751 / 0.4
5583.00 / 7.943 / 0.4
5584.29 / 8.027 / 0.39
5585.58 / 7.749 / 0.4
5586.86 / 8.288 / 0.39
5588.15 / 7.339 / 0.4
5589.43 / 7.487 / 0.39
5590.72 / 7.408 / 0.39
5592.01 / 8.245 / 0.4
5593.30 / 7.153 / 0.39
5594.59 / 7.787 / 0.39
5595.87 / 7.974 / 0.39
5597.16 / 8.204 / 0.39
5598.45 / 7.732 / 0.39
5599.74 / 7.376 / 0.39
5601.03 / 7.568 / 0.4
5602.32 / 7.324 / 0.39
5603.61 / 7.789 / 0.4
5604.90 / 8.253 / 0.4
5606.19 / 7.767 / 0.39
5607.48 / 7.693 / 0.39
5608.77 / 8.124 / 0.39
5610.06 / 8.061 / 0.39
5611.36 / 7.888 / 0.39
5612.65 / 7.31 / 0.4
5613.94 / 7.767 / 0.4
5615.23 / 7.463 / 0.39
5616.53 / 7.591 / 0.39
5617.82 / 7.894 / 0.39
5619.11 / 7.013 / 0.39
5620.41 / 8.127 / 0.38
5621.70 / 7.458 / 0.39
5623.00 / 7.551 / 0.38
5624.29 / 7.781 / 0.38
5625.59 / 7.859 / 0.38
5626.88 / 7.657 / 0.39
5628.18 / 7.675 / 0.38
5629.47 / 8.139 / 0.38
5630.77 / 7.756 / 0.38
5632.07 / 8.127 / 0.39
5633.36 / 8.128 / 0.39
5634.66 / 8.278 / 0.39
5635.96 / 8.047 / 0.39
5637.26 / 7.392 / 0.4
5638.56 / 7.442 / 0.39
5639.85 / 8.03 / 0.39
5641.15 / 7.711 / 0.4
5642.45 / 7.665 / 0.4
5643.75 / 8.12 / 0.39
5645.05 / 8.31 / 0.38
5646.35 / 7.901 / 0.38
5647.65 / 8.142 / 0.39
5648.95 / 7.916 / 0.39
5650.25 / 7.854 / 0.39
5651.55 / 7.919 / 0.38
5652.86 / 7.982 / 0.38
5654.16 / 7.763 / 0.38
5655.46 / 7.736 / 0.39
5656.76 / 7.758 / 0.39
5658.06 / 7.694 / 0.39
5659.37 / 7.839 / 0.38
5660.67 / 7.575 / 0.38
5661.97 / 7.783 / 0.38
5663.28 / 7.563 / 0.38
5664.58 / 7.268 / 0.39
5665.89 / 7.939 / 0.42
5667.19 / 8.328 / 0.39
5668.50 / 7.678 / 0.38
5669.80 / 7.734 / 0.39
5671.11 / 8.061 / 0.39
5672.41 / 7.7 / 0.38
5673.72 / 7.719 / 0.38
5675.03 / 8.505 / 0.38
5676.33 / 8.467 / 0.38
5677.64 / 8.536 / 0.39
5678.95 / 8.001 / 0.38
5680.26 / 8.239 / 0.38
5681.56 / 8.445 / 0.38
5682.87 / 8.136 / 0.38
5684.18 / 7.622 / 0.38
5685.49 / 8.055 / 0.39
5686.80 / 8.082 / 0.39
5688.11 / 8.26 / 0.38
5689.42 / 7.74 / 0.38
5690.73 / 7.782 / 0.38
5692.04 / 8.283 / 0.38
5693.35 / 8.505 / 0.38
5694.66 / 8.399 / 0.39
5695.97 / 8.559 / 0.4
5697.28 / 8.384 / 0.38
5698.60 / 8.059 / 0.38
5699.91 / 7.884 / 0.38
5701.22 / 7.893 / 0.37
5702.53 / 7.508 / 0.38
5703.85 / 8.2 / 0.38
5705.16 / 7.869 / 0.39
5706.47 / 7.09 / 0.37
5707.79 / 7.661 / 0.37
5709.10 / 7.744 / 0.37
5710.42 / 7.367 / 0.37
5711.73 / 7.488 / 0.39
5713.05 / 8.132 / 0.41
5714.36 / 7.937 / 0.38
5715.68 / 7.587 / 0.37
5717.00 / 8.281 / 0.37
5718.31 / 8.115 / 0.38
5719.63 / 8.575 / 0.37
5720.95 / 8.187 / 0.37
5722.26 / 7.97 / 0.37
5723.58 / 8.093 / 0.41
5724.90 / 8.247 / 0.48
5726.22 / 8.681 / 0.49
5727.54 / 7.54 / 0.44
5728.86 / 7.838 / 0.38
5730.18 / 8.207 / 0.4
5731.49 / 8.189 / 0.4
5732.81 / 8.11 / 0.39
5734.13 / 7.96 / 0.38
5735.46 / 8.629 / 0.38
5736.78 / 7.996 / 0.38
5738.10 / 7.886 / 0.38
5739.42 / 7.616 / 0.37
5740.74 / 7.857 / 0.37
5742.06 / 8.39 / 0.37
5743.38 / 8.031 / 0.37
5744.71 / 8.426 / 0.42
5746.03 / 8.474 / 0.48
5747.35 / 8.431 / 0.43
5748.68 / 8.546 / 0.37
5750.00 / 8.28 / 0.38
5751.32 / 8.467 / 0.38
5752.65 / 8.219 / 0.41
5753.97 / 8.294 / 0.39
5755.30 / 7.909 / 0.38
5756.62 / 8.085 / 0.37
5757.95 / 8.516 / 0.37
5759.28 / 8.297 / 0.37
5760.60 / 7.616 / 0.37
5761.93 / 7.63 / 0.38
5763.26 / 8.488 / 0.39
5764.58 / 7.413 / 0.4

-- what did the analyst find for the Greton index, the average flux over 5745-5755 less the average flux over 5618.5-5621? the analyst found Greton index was 0.8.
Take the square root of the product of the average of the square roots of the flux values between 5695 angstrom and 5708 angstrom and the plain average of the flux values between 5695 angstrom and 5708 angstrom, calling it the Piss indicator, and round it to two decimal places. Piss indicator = 4.72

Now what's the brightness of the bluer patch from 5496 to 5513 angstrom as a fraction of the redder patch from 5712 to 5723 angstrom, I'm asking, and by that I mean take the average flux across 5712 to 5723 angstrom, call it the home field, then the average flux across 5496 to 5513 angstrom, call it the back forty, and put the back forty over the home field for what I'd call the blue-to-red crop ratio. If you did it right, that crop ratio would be 0.95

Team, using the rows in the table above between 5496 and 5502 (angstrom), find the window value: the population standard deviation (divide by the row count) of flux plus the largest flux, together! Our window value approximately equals 8.1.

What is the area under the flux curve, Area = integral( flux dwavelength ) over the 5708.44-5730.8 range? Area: 179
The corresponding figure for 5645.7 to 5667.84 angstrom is 173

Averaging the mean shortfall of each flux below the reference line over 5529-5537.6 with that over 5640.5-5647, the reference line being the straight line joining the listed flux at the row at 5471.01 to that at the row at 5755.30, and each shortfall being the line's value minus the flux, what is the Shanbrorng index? 0.23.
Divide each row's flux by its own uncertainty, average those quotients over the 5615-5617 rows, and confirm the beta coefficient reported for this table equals 19.3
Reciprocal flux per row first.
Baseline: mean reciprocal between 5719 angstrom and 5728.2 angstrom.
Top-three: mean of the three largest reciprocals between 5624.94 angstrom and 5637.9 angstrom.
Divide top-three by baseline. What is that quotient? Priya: 1.08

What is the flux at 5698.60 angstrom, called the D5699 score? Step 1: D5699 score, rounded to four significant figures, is 8.059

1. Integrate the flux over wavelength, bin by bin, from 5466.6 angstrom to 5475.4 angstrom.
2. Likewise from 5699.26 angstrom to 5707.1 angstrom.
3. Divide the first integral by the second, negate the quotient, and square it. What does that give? 1.2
